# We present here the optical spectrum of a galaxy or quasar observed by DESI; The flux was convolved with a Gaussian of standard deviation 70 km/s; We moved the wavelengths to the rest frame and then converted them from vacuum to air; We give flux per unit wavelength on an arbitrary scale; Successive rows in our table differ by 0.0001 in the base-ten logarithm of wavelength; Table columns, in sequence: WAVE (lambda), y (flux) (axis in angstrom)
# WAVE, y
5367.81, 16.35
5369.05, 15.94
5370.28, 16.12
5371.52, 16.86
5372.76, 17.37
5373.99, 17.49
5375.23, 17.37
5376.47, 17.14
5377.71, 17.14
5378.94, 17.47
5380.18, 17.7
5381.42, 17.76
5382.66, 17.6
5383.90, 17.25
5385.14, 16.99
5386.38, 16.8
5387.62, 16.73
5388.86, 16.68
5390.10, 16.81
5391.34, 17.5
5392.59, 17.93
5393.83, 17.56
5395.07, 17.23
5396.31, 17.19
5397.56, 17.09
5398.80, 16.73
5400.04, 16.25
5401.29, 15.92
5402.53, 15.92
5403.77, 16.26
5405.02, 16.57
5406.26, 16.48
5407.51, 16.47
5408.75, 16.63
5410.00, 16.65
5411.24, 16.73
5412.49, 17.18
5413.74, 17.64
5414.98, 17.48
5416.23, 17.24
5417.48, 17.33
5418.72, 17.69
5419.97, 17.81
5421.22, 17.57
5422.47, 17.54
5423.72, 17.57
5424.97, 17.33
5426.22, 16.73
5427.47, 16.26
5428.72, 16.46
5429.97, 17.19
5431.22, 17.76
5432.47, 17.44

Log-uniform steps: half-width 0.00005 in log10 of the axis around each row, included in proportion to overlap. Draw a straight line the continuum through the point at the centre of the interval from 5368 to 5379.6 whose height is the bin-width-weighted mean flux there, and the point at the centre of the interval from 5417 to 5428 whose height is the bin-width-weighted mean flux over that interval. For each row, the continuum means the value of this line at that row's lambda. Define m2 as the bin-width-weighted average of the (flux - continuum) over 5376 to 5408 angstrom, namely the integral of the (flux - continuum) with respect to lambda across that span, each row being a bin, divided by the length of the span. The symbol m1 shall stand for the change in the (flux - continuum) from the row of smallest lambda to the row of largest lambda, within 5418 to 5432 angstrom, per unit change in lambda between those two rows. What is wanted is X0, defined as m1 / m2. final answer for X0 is 0.0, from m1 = 0.00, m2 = -0.1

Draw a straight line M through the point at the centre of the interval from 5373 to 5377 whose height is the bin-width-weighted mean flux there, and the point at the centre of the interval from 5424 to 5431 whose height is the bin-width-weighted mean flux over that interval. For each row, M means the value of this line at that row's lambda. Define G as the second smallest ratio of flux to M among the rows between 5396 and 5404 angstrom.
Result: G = 0.93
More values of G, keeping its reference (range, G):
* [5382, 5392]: 0.97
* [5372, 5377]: 1.00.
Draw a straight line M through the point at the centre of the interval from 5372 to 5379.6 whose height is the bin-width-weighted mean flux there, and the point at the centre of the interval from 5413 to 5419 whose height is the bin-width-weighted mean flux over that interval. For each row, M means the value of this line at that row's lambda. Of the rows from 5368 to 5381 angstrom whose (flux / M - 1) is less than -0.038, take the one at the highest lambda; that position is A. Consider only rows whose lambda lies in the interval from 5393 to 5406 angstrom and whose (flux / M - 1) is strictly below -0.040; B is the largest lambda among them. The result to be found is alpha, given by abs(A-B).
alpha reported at 34.7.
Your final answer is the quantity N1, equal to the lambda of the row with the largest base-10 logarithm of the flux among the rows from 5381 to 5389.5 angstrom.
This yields 5381.42 angstrom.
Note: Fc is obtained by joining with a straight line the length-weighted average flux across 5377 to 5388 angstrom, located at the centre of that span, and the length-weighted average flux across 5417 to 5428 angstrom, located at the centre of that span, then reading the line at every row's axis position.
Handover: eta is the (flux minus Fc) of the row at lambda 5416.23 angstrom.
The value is -0.1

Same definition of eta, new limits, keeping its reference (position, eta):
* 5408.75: -0.7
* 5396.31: -0.1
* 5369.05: -1.3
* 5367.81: -0.9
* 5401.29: -1.4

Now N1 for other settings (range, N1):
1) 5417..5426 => 5419.97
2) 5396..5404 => 5396.31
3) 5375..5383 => 5381.42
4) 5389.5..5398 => 5392.59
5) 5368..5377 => 5373.99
